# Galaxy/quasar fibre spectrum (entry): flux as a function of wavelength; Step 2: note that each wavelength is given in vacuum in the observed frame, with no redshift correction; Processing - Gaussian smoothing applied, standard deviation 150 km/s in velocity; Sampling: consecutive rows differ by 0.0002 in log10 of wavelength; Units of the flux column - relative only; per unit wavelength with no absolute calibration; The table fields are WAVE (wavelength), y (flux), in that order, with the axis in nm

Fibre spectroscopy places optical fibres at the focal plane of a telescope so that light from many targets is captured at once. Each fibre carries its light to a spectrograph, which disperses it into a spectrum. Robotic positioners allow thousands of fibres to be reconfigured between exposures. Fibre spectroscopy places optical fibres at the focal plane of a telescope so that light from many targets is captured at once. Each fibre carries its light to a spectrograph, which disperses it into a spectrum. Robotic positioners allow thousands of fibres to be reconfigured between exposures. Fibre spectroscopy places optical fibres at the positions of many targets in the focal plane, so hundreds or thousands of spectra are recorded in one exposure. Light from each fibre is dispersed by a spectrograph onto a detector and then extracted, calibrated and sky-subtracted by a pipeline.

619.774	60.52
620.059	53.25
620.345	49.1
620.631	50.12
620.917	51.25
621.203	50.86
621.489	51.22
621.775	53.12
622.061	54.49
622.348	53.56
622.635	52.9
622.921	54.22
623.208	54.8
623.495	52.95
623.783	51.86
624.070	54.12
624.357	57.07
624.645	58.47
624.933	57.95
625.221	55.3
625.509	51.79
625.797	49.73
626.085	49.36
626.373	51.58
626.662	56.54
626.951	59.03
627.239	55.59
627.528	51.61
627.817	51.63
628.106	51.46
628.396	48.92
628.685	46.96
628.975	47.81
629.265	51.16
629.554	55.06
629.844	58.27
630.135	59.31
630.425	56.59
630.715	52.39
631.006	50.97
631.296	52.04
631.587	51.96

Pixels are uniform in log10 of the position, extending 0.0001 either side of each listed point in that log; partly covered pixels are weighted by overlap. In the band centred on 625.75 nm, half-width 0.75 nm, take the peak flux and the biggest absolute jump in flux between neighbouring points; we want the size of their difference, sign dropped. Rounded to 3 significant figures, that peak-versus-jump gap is 51.8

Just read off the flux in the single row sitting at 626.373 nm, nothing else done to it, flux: 51.58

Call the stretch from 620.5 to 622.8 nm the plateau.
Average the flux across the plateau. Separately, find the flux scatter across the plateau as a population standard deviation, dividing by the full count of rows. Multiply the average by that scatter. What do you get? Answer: 75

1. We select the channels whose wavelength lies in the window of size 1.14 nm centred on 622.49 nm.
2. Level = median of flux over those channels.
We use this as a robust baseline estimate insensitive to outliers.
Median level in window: 53.9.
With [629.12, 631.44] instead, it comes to 53.7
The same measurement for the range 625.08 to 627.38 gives 53.5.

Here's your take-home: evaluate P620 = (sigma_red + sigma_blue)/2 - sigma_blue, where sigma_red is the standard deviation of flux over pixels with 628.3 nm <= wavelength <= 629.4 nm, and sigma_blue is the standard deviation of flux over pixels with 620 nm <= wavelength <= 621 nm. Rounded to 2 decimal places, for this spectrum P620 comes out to 0.02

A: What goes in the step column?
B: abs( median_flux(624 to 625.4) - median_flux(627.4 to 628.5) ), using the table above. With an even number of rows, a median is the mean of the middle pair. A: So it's 5.5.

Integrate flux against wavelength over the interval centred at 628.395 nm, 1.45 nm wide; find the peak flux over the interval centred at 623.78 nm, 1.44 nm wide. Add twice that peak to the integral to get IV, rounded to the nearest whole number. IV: 186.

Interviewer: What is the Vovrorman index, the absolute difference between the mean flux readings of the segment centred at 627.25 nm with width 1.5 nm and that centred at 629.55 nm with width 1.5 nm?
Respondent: 0.6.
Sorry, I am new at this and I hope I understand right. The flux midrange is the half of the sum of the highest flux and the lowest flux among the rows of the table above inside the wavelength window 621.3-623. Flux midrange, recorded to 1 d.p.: 52.9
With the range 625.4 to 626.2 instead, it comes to 50.6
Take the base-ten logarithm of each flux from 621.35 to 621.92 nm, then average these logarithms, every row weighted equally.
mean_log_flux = 1.72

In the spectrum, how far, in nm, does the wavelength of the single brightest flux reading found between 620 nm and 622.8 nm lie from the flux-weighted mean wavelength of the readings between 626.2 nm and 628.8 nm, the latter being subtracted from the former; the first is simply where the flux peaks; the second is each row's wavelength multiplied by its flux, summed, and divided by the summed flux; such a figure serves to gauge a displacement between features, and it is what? -5.43 nm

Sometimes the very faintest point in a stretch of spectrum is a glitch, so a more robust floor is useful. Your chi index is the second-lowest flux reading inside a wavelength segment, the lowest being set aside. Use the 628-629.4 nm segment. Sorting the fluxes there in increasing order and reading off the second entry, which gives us 47.81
